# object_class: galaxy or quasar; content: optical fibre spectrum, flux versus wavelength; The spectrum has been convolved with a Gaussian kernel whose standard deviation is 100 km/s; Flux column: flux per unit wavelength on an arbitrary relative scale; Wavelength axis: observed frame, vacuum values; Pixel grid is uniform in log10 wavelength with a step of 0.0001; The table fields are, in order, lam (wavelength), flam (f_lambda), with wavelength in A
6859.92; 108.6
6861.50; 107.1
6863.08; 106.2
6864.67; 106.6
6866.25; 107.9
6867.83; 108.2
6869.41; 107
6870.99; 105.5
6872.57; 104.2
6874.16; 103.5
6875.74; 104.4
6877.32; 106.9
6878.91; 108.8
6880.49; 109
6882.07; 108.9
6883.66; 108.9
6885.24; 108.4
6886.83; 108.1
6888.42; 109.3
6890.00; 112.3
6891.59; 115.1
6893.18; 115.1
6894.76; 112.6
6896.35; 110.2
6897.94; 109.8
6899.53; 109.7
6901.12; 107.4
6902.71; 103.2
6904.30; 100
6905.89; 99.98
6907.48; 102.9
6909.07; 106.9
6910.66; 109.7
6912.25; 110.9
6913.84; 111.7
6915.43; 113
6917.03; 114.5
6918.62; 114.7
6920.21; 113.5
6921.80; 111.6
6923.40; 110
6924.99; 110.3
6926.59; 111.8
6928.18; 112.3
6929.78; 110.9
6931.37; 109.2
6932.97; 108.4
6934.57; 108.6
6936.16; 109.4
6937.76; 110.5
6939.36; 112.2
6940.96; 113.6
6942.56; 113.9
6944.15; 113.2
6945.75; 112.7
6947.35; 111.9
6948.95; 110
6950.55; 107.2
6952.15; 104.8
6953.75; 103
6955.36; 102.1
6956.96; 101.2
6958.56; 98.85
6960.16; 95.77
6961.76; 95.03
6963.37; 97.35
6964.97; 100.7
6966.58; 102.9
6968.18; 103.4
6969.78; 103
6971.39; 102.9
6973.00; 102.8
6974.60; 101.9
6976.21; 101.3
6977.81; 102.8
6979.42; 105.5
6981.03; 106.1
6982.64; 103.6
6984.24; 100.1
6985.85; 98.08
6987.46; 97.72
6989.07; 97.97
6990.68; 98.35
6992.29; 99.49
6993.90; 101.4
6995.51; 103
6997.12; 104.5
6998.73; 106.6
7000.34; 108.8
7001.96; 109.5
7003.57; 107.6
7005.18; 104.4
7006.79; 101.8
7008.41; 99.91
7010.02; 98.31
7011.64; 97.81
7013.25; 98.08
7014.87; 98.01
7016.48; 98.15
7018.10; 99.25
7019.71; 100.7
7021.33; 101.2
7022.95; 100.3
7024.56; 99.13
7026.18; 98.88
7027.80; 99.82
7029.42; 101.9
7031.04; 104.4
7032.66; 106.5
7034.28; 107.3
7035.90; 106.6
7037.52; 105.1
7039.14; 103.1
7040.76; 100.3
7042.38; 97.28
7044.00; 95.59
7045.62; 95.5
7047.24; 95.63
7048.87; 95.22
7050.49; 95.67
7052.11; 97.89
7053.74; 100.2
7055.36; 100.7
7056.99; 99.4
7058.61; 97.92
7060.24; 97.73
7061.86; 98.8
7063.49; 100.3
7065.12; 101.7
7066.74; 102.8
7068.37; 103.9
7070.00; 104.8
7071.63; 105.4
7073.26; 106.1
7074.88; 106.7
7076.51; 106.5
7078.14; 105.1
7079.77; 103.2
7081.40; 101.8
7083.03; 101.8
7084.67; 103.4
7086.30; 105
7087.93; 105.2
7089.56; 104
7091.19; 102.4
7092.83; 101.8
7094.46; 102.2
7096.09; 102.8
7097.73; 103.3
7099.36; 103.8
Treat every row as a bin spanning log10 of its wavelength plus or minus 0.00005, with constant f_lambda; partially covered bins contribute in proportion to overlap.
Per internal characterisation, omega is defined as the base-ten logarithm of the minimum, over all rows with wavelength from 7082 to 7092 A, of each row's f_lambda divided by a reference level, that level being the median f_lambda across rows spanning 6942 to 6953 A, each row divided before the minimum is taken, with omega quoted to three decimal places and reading -0.041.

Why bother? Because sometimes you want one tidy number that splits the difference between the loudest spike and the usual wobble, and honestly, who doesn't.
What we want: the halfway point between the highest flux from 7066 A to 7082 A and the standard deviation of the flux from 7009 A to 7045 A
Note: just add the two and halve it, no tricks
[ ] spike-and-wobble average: 55.0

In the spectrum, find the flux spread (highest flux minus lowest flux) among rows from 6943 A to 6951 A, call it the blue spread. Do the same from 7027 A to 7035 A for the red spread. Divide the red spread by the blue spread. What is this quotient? 1.2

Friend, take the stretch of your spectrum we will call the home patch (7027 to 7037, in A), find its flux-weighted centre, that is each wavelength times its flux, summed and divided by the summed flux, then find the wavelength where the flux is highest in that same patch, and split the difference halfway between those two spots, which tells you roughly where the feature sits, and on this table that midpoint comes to 7033.1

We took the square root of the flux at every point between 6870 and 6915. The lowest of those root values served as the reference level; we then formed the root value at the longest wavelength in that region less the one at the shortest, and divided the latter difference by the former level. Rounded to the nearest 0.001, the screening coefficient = 0.030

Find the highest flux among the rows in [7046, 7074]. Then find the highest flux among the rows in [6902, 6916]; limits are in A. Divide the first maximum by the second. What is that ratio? 0.94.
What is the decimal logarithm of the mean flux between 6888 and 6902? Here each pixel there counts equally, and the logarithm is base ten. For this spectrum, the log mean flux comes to 2.05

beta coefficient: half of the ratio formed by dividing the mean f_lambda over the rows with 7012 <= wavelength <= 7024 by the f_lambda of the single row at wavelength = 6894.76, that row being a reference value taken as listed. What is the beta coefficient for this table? 0.44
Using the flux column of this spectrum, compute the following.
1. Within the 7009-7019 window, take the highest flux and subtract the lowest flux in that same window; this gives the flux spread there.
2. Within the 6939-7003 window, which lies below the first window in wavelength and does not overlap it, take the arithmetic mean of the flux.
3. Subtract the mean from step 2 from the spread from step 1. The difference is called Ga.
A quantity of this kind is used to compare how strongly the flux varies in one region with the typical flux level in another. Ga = -102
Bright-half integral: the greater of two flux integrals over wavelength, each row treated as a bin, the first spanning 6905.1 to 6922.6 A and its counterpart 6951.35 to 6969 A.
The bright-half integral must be 1925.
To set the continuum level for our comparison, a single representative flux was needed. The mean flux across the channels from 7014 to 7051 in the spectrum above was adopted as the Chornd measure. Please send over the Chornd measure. 100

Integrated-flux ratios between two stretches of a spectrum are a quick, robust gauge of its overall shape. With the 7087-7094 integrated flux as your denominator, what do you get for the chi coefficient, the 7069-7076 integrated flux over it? 1.02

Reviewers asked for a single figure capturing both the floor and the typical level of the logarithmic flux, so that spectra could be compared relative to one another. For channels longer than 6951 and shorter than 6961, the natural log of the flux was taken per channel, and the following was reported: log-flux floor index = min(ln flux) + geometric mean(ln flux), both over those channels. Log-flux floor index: 9.18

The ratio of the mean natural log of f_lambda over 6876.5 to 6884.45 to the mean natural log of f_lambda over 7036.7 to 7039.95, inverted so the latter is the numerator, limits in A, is 0.991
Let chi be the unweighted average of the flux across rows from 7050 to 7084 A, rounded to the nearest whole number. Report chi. 102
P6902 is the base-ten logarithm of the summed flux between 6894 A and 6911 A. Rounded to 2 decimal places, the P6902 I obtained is 3.07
